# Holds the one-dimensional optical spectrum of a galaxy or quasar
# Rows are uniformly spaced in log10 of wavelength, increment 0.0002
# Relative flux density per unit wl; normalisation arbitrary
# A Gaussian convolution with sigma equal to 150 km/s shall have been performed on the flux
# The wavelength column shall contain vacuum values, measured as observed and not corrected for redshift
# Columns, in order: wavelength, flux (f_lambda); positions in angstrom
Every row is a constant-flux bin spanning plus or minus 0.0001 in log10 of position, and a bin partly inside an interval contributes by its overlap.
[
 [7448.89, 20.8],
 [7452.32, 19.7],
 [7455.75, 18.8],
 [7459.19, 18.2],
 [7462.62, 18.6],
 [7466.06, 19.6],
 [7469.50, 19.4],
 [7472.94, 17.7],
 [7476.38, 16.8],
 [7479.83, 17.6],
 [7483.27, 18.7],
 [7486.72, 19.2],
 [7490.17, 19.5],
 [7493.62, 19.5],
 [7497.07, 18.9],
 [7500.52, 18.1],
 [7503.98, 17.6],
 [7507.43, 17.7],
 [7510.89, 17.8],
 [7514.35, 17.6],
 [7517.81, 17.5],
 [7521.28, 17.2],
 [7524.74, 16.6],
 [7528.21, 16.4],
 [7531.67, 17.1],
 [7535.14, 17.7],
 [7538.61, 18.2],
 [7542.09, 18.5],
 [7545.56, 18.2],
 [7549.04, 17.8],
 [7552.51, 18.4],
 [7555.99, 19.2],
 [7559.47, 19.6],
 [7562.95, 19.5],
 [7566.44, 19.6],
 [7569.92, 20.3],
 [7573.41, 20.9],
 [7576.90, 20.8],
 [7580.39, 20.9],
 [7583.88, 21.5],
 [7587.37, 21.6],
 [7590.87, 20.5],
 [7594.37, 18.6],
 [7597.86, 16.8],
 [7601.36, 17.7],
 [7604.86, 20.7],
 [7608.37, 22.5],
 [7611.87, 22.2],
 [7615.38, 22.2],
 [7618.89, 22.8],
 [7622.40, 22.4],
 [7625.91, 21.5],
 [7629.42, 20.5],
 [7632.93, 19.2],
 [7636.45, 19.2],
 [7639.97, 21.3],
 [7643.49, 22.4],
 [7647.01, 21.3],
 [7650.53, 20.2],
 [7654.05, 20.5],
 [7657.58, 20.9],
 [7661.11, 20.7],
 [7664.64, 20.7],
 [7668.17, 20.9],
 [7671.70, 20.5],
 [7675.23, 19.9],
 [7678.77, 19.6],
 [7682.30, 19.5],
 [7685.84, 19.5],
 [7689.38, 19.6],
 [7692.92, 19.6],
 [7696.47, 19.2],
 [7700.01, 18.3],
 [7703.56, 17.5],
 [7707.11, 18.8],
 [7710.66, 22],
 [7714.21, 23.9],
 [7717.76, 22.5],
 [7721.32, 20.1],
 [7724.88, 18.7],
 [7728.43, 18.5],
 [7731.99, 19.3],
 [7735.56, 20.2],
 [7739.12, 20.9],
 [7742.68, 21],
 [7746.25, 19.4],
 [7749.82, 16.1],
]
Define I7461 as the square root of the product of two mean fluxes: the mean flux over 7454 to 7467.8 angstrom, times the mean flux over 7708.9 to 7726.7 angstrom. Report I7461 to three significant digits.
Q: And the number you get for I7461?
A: 20.1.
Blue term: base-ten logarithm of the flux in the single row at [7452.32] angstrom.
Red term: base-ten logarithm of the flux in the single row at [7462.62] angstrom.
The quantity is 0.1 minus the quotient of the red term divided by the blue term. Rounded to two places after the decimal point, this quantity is -0.88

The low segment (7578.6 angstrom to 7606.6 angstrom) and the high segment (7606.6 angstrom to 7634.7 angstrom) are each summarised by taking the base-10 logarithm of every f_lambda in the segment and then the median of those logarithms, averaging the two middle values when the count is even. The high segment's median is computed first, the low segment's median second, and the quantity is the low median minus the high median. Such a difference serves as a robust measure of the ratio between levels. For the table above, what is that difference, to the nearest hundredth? -0.03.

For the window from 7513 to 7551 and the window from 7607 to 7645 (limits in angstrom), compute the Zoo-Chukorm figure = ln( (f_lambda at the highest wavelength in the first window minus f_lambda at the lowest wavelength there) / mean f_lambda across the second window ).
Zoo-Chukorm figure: -4.7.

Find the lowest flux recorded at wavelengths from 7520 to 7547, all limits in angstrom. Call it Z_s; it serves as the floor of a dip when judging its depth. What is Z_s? 16.4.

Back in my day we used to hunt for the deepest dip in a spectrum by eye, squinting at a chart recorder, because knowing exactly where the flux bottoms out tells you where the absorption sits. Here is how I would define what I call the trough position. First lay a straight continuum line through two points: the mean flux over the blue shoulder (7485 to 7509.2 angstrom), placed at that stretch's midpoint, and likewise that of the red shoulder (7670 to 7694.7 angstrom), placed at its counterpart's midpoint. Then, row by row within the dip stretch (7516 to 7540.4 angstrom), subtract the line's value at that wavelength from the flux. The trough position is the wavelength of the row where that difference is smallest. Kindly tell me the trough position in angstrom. 7528.21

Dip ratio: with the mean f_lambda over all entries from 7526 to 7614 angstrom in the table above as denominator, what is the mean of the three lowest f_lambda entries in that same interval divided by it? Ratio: 0.86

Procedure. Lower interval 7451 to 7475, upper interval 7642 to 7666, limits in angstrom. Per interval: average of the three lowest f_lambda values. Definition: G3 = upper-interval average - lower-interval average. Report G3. 2.3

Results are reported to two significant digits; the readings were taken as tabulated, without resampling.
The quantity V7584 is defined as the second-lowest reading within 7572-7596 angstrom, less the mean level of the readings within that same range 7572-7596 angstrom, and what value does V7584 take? -0.19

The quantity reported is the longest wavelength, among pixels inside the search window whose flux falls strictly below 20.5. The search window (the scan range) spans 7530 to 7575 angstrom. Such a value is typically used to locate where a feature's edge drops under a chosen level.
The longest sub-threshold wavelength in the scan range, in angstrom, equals 7569.92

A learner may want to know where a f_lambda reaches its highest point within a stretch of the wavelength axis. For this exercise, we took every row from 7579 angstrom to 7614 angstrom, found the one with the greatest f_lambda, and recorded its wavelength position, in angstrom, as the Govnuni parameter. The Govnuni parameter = 7608.37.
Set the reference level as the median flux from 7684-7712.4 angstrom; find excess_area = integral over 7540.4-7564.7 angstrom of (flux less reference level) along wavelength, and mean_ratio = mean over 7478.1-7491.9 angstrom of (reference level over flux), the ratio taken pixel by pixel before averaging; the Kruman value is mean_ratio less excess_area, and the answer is 16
